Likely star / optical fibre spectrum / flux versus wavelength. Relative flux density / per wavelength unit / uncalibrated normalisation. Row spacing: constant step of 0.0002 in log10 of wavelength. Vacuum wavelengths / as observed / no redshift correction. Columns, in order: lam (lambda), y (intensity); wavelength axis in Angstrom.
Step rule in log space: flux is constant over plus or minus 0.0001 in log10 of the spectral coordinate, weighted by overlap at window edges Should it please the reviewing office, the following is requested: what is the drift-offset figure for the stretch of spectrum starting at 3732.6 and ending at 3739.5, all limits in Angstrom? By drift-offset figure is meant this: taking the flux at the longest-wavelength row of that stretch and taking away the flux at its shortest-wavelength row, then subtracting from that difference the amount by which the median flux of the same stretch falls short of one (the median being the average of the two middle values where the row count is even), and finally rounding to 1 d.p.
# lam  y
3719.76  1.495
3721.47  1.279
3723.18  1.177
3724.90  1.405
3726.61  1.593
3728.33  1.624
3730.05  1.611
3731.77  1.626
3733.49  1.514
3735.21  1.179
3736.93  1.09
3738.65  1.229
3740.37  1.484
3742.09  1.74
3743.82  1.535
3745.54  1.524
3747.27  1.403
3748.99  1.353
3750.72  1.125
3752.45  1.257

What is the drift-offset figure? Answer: -0.1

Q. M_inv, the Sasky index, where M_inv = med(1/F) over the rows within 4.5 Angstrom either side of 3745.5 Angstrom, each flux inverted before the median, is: 0.66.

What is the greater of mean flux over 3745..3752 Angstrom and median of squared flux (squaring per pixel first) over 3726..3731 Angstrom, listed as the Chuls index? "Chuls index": 2.60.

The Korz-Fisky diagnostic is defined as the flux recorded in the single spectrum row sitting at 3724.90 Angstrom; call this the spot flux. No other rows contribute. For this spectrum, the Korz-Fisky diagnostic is 1.405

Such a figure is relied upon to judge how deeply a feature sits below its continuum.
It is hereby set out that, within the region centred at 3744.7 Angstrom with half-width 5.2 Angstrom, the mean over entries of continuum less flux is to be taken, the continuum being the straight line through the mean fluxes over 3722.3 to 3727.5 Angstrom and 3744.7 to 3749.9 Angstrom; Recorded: -0.08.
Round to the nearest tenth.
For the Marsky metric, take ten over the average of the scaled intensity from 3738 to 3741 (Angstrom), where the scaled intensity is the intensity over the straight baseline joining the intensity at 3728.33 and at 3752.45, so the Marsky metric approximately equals 10.7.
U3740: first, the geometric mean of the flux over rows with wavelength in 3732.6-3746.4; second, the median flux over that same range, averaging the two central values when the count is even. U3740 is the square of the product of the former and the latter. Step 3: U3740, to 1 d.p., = 4.4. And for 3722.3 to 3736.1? 5.1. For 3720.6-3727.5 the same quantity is 3.3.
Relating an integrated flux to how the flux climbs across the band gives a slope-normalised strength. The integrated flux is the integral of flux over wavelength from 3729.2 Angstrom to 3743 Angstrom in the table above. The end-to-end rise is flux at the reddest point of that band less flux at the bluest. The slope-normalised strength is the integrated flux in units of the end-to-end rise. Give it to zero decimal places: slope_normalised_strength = 153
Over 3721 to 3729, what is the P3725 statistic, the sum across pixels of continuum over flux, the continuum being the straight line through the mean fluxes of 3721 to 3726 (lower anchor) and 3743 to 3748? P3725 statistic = 4.7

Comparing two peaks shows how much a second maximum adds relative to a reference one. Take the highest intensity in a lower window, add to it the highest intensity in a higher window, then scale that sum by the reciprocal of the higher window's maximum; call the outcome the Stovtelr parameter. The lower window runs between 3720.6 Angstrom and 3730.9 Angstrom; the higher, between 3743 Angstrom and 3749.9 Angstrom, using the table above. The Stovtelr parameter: 2.06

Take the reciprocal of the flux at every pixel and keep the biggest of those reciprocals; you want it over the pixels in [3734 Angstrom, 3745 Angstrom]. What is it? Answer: 0.92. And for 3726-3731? 0.63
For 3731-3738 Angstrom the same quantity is 0.92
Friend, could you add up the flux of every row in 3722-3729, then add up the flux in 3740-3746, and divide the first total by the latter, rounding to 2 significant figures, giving 0.92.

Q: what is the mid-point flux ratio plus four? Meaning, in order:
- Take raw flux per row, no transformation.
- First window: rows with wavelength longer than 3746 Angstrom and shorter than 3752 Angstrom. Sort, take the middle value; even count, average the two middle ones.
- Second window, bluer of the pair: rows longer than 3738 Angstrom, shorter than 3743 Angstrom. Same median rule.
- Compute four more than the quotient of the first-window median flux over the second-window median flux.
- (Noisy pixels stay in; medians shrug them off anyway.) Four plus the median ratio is 4.91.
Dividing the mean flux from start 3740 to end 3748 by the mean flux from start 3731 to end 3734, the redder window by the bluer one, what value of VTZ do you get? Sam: 0.98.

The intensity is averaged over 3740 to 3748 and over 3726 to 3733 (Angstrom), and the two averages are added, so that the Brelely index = 3.15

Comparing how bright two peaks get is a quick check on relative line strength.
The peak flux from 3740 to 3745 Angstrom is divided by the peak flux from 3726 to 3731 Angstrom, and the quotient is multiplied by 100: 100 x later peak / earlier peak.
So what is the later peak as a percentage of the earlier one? 107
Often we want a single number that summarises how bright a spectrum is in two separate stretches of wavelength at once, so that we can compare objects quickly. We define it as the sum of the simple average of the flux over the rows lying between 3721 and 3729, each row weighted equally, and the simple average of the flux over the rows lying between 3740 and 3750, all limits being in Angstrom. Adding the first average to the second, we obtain 2.92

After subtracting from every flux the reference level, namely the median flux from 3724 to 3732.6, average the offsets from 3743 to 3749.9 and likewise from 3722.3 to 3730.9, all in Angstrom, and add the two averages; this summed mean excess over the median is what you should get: -0.29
